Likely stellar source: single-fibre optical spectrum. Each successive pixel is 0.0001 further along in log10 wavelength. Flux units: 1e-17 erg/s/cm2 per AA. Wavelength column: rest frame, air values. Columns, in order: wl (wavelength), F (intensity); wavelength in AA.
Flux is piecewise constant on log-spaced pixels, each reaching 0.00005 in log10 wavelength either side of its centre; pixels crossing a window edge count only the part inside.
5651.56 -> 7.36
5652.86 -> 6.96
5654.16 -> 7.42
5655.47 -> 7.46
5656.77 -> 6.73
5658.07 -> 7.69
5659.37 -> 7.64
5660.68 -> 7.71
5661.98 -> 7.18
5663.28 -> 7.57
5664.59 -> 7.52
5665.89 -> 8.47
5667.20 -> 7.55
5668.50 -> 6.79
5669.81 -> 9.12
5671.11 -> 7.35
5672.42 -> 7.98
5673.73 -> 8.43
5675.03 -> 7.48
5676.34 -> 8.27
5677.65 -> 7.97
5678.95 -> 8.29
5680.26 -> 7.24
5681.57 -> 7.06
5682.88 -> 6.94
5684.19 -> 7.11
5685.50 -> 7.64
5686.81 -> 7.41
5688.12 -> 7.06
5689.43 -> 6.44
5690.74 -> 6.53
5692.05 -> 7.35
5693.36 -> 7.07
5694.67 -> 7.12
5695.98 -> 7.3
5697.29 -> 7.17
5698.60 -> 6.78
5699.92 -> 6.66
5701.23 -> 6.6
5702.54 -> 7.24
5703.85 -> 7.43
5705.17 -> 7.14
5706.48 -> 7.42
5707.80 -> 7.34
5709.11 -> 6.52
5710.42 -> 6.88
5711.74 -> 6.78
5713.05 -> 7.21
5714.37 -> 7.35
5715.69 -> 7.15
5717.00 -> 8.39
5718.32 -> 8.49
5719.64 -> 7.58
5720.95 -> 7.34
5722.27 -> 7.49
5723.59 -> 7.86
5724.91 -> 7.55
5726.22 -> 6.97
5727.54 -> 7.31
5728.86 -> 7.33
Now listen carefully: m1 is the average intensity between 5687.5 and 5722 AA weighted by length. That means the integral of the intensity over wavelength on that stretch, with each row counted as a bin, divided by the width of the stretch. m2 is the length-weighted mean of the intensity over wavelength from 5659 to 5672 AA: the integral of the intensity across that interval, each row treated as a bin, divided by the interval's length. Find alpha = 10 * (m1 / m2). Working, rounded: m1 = 7.2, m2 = 7.69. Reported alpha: 9.3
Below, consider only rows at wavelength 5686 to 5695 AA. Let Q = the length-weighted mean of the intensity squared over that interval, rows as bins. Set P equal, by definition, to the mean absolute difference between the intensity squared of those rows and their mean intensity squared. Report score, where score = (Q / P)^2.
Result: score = 150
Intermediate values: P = 4.0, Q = 49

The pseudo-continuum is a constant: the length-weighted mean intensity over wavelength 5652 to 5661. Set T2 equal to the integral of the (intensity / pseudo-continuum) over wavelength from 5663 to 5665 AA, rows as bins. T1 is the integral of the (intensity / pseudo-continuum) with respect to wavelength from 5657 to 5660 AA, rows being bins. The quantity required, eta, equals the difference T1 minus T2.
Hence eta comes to 1.0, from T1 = 3.08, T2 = 2.0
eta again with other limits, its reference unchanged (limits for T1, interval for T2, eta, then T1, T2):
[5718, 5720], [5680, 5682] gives 0.2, 2.18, 1.9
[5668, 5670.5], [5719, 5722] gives -0.3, 2.72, 3.0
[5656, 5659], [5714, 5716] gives 1.0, 2.97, 2.0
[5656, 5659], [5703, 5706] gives 0.0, 2.97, 3.0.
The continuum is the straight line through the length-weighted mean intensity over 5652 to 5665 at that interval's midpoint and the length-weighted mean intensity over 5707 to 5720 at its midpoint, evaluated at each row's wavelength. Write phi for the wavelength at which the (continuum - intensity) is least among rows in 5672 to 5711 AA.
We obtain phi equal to 5673.73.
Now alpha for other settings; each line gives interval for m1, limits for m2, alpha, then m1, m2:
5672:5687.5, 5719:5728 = 10.3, 7.6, 7.45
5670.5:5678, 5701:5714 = 11.2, 7.9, 7.08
